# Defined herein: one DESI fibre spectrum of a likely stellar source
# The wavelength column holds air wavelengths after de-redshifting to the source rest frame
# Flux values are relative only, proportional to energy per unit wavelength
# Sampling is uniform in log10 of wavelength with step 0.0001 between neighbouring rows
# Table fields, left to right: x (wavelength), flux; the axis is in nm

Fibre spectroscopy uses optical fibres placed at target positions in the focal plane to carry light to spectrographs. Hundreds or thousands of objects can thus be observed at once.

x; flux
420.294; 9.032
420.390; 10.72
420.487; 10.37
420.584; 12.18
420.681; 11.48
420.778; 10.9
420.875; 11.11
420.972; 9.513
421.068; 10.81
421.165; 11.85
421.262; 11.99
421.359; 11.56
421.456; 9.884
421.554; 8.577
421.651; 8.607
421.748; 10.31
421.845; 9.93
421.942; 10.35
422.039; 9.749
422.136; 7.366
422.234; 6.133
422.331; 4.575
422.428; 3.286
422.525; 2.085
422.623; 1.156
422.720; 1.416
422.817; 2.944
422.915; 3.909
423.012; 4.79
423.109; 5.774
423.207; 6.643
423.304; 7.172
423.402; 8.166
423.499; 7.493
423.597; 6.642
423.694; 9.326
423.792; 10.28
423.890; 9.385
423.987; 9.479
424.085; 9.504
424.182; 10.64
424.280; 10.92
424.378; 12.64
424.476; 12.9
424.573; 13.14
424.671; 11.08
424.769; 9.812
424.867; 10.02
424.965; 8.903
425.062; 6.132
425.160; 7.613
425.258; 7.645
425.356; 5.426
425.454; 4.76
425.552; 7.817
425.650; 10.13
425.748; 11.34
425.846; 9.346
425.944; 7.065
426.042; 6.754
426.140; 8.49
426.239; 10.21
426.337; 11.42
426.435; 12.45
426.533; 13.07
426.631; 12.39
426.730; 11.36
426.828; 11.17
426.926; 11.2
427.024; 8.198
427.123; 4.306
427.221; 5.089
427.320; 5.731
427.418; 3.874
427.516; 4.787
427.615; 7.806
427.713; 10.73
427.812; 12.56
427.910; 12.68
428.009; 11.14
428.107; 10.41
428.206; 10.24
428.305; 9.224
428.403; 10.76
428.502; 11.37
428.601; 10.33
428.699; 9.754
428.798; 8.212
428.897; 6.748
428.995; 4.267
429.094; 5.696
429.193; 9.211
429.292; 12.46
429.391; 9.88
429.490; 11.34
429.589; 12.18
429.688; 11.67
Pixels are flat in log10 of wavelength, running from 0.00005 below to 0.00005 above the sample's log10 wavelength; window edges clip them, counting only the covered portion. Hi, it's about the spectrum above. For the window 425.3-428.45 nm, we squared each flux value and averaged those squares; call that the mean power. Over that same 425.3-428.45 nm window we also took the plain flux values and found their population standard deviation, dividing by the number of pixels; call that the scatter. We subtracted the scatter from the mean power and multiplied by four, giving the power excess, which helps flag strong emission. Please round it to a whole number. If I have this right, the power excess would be 352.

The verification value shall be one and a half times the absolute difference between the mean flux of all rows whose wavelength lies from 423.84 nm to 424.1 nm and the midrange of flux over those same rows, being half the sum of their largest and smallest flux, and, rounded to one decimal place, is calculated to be 0.0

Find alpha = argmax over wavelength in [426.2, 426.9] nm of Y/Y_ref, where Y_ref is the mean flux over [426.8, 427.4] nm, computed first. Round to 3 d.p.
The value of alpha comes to 426.533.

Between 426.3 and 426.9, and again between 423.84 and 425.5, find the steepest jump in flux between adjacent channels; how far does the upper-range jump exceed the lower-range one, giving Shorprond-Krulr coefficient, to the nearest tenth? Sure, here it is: -1.7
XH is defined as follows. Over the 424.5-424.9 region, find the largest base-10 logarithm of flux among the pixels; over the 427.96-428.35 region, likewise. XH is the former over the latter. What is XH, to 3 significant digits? 1.07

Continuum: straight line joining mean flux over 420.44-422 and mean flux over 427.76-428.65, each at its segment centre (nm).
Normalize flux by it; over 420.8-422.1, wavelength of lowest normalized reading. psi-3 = 421.554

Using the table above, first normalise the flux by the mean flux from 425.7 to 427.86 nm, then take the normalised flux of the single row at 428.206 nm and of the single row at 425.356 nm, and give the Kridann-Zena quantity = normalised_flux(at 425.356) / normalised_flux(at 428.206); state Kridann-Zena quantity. 0.53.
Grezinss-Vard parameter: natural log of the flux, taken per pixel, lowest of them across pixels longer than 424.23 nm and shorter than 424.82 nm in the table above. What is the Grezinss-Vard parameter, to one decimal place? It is 2.3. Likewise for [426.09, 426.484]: 2.1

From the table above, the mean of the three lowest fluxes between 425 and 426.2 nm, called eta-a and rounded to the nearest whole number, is 5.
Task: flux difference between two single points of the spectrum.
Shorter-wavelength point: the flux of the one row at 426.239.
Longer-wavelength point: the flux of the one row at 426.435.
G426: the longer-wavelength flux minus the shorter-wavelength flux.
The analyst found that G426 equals 2.2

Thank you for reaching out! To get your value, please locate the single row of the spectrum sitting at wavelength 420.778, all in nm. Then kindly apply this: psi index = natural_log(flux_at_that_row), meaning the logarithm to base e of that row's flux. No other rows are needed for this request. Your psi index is 2.4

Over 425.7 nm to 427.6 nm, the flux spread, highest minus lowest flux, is 9.2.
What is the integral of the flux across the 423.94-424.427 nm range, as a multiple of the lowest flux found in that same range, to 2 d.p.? 0.55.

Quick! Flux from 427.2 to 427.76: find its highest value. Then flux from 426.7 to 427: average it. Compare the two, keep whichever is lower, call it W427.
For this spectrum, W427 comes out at 10.7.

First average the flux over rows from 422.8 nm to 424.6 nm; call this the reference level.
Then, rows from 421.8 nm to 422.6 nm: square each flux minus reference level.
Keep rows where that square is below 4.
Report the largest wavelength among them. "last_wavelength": 422.136 nm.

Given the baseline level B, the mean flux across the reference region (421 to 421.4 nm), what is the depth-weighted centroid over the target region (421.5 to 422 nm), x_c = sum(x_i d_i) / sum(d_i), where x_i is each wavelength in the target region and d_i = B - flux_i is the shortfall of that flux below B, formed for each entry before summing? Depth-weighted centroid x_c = 421.70 nm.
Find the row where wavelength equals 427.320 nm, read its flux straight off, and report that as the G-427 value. 5.731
